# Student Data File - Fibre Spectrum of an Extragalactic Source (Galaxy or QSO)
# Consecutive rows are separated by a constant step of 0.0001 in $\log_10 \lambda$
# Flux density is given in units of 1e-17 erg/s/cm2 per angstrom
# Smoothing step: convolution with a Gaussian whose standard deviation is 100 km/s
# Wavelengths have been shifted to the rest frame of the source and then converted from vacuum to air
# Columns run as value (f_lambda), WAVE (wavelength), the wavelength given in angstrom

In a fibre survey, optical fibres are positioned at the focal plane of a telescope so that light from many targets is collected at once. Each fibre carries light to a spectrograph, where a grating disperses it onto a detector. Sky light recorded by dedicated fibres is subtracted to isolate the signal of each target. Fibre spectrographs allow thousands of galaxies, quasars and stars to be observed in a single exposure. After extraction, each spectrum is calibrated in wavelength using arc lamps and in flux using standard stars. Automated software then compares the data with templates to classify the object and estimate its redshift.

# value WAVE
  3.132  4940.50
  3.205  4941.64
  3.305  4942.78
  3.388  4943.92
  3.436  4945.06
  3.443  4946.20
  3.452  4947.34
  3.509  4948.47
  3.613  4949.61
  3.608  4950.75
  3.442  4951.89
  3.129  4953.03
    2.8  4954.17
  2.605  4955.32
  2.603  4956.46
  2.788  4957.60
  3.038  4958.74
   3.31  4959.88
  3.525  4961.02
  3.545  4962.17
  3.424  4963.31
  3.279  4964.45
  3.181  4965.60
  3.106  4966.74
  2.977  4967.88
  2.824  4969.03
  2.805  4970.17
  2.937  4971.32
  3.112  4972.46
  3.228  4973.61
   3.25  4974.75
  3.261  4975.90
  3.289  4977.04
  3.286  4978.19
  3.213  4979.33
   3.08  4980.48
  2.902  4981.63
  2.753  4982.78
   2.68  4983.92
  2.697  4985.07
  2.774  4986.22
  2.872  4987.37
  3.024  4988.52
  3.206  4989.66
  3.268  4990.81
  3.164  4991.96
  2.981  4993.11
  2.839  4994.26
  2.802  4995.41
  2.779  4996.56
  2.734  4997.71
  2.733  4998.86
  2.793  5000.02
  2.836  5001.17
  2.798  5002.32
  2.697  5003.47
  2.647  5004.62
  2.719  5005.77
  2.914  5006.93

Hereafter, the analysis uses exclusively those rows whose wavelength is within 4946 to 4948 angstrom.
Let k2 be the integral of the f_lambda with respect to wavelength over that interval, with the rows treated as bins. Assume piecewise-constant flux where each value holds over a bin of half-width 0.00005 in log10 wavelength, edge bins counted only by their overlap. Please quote 7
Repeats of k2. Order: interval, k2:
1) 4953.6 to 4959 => 15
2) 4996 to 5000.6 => 13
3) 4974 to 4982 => 26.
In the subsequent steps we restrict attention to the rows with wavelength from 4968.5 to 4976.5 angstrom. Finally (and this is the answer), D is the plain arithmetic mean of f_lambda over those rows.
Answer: 3.06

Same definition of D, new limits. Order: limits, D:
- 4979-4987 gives 2.87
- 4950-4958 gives 3.00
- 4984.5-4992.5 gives 3.00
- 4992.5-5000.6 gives 2.81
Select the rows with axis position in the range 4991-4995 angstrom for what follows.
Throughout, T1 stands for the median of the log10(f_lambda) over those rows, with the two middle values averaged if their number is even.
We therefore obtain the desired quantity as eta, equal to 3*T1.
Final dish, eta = 1.42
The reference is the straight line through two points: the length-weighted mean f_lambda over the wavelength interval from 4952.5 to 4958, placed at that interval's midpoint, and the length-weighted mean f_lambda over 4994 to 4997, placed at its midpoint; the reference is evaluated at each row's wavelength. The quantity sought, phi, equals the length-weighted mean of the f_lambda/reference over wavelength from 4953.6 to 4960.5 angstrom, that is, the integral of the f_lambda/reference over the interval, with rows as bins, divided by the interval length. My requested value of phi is 1.03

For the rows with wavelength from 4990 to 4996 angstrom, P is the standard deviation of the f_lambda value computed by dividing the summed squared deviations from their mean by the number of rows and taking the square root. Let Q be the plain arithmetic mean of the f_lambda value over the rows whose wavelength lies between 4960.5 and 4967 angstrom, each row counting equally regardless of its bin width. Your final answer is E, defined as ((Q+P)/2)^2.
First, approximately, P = 0.18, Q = 3.34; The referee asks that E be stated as 3.1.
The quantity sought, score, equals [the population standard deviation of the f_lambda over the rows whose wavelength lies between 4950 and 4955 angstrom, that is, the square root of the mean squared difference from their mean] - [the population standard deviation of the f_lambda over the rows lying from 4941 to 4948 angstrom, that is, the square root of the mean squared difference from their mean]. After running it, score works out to 0.22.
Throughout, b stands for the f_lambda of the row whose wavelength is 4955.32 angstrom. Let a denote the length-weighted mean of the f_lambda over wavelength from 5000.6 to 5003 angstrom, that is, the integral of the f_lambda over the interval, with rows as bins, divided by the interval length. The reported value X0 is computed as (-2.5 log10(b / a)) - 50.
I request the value -49.9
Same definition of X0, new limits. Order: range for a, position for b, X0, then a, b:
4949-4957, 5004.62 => -49.8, 3.12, 2.647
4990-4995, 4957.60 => -49.9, 3.06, 2.788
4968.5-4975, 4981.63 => -50.0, 3.02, 2.902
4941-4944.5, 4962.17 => -50.1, 3.29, 3.545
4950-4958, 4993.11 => -50.0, 3.01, 2.981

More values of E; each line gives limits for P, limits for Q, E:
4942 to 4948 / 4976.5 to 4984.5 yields 2.4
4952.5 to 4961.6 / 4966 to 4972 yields 2.6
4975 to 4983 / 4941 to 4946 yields 3.1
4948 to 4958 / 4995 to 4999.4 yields 2.5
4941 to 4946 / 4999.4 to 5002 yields 2.1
